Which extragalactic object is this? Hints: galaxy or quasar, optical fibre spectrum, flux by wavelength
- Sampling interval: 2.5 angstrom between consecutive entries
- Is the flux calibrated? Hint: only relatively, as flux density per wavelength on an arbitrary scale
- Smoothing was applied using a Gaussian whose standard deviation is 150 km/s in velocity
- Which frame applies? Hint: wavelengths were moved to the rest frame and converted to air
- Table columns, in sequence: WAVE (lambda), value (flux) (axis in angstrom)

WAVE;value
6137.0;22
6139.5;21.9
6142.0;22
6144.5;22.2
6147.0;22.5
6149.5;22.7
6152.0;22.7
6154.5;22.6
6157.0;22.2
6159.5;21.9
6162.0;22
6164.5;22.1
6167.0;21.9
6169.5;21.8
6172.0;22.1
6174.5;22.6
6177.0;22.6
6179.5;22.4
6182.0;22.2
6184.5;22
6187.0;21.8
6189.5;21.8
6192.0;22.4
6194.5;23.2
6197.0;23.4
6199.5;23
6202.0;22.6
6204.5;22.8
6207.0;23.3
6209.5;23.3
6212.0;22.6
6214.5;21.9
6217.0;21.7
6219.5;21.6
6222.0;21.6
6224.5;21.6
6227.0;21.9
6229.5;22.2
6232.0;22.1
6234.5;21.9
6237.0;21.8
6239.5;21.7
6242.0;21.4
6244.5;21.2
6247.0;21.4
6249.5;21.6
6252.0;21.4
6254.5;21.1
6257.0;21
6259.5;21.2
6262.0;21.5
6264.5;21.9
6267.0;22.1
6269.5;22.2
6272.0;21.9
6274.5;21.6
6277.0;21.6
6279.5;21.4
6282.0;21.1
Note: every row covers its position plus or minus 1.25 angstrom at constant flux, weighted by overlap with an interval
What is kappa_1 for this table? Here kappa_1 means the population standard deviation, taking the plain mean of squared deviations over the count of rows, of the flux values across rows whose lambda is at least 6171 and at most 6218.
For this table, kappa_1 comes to 0.536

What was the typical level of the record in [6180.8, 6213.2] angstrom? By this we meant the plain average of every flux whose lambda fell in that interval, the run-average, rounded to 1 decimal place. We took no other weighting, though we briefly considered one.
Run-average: 22.6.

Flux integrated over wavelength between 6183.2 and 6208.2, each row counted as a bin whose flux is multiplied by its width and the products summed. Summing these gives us 566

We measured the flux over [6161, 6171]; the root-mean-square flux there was 22.0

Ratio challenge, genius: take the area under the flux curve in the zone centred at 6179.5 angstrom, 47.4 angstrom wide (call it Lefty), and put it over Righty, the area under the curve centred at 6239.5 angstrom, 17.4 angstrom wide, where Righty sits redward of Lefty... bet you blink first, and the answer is 2.8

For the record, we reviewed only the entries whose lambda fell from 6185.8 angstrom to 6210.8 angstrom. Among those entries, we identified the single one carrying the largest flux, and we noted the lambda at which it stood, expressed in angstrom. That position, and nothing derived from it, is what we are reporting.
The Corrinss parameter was 6197.0 angstrom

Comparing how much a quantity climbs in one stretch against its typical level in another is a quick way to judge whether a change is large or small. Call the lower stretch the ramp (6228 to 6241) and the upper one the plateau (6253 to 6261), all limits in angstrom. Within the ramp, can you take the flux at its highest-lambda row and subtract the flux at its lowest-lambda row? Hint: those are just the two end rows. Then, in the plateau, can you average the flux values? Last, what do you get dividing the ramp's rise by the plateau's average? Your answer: -0.024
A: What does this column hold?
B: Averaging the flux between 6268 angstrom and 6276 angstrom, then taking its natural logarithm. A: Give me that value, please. 3.09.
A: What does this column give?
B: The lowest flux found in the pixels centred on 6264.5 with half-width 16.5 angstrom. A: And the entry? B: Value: 21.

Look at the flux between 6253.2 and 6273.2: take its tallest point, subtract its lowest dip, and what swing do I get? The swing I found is 1.2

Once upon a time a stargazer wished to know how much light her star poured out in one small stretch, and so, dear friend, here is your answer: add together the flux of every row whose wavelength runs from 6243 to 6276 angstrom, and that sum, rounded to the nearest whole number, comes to 280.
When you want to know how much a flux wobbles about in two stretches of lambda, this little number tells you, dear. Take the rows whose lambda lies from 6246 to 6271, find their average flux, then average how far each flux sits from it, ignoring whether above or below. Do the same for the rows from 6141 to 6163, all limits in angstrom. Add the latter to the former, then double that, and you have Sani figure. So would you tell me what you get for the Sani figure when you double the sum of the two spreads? 1.21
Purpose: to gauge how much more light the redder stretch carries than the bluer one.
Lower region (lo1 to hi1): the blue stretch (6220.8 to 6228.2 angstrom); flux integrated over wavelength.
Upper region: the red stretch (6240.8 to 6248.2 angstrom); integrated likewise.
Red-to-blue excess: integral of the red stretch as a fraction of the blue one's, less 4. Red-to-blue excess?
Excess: -3.017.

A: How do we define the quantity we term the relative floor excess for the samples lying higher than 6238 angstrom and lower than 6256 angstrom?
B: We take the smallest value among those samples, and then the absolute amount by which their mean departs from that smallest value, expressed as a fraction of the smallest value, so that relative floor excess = 0.014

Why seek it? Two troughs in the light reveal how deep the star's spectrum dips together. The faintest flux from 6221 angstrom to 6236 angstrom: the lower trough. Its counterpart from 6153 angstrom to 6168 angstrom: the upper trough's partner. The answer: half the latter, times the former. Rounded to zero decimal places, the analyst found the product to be 237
